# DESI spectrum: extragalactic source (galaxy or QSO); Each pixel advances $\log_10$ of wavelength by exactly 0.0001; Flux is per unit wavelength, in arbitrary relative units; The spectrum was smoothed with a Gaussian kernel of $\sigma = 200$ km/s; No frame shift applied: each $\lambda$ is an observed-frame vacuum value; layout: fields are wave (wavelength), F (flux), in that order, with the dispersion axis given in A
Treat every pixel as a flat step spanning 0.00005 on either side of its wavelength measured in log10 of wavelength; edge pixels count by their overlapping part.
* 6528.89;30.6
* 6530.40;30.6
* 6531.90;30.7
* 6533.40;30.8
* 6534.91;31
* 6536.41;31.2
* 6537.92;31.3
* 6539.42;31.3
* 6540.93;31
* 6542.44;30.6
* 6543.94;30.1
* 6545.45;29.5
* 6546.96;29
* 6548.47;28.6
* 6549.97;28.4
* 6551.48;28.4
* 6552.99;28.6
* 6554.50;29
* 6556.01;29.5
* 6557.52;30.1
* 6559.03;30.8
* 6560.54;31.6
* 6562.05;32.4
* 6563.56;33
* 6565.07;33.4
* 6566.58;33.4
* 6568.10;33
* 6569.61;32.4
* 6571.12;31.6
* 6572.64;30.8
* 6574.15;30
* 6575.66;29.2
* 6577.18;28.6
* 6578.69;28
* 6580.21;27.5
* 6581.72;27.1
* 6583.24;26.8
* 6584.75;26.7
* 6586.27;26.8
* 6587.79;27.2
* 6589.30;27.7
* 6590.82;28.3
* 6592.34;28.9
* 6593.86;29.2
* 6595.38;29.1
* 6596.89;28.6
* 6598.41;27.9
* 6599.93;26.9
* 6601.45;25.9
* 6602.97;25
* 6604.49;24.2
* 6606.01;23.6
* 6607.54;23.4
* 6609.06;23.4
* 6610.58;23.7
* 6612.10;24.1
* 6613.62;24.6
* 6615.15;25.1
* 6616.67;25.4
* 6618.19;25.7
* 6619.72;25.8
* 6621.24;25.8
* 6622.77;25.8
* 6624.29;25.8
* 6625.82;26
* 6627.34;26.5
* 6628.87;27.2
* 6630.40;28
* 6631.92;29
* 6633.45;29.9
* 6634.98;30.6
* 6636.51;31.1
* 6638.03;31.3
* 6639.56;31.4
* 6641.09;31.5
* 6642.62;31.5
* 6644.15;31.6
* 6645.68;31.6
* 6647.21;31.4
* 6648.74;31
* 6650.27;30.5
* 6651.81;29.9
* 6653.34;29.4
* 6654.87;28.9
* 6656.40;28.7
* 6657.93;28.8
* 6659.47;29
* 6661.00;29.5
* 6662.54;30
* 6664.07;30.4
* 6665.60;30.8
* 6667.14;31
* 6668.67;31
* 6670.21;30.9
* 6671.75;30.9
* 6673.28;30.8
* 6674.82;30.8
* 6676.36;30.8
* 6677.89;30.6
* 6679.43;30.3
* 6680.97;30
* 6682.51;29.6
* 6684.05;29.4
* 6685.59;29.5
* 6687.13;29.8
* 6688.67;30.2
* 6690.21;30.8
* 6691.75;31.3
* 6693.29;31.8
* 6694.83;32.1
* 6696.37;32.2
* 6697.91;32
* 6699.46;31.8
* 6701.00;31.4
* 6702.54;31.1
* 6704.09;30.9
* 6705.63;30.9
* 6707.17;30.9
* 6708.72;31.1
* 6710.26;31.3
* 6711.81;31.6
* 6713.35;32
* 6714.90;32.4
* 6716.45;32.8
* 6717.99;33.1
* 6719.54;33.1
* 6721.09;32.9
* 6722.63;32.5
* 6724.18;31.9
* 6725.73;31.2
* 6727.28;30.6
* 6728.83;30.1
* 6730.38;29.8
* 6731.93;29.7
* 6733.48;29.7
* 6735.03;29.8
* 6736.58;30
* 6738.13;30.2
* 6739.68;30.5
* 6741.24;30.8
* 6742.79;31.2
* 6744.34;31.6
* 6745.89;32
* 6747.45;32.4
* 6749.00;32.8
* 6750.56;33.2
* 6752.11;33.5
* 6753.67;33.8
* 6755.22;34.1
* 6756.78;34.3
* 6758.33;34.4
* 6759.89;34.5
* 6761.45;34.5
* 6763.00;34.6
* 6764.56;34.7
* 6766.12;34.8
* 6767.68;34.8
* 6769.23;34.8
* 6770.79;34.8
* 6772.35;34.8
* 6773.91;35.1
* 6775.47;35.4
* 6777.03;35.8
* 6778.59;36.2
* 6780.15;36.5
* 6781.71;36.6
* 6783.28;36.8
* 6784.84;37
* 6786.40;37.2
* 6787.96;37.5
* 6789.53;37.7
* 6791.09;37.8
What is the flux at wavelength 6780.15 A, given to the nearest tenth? 36.5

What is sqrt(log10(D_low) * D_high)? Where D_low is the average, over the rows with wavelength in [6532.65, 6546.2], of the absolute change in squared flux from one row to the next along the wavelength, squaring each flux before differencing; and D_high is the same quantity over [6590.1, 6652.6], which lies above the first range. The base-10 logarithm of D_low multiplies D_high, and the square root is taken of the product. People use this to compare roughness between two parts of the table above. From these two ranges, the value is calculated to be 5.3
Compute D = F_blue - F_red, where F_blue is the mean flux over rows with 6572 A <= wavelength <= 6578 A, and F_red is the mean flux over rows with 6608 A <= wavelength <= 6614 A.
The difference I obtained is 6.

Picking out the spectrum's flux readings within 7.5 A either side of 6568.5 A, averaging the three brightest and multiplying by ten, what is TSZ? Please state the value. 333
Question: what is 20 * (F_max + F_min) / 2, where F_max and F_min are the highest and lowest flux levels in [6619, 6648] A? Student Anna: 574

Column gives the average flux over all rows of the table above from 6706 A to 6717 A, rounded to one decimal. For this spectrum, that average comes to 31.7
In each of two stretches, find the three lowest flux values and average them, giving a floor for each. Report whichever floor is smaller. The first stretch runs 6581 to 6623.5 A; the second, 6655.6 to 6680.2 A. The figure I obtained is 23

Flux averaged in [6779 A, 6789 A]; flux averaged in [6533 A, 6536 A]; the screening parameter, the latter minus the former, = -6.0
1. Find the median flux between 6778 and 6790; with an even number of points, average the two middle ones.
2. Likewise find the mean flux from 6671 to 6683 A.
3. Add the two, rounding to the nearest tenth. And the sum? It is 67.4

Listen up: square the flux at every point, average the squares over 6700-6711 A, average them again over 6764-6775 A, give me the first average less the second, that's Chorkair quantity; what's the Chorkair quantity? -247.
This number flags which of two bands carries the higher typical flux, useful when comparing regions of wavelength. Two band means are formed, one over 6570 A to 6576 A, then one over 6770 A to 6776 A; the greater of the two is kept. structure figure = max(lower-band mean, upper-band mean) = 35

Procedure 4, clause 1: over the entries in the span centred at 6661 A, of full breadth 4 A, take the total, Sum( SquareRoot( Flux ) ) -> 16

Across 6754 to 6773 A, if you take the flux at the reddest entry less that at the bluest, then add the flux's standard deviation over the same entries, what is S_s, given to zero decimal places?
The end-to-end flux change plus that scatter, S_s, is 1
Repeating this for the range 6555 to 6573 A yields 3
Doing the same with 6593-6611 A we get -3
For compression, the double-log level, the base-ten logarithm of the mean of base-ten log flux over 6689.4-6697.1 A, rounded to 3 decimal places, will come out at 0.176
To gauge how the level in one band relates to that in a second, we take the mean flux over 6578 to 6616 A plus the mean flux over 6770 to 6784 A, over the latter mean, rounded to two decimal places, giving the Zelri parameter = 1.74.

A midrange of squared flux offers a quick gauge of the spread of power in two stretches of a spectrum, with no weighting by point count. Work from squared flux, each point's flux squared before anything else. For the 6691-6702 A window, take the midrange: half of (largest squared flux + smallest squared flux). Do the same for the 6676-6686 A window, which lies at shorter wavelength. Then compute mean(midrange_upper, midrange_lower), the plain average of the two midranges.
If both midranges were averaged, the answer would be 957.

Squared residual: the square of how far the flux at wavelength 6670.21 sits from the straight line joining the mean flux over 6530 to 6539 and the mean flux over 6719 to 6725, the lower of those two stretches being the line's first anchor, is 2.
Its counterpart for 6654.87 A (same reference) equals 10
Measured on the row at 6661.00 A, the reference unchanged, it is 7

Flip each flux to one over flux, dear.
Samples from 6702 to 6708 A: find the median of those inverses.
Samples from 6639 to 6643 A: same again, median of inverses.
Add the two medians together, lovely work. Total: 0.0641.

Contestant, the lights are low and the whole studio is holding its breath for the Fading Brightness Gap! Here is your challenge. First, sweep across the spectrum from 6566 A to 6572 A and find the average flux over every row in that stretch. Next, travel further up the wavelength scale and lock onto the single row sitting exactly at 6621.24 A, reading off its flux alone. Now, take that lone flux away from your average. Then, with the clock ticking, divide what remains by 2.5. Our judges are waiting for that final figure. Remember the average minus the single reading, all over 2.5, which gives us 3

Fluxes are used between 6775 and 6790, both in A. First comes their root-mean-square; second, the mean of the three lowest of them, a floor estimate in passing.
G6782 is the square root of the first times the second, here 36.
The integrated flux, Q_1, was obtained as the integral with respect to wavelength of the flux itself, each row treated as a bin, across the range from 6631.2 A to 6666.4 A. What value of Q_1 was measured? 1068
